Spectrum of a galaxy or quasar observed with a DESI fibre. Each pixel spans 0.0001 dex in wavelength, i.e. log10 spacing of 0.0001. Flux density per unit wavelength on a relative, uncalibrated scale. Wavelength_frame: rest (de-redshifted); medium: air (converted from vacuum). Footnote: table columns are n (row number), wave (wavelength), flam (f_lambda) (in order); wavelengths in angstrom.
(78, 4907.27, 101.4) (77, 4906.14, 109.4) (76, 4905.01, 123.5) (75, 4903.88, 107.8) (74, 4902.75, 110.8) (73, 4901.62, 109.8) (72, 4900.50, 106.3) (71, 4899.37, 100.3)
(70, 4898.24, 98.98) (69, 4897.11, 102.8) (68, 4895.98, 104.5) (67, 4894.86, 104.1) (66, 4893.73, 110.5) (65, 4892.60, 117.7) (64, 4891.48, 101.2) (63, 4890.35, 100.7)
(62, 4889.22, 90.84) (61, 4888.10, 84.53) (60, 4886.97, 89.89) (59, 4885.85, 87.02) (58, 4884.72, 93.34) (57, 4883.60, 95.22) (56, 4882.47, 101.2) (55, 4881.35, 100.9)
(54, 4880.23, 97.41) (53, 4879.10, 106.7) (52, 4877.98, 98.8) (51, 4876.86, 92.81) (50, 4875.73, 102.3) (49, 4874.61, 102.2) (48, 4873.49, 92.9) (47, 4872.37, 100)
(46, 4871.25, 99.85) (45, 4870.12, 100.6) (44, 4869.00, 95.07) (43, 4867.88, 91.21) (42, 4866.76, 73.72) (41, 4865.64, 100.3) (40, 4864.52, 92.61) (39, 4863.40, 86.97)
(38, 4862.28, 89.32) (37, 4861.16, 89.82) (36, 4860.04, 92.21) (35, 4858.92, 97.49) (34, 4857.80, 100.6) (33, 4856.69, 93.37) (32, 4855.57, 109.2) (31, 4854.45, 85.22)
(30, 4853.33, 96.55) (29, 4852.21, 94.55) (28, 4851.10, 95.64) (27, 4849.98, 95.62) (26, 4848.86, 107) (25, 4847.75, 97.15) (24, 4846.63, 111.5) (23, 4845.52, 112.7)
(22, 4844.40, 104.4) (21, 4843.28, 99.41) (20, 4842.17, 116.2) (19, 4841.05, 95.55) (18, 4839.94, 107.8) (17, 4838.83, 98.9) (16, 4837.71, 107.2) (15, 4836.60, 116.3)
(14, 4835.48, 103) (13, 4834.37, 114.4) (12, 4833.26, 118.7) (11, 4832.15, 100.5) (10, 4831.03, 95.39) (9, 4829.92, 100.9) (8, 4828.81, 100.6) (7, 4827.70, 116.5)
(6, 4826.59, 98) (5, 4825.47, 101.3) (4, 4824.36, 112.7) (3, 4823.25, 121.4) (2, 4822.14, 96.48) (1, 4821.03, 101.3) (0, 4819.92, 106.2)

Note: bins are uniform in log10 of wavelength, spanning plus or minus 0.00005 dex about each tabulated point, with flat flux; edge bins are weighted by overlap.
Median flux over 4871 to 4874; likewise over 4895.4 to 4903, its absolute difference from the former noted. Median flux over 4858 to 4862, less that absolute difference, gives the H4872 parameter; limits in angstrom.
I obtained 88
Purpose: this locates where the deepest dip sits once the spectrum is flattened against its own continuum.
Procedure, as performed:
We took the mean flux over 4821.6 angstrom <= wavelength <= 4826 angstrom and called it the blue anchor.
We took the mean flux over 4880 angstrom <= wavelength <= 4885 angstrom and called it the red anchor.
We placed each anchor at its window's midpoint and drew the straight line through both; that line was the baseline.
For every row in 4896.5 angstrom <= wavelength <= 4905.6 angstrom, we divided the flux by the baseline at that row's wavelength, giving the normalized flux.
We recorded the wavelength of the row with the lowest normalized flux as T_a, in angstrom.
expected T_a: 4898.24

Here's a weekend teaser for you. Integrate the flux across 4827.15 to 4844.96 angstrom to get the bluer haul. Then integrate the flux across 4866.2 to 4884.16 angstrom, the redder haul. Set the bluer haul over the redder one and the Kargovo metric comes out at 1.08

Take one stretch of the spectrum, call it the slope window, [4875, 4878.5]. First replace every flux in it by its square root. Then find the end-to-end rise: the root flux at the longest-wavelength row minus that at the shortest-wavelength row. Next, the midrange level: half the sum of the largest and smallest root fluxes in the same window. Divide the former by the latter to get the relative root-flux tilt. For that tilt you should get -0.02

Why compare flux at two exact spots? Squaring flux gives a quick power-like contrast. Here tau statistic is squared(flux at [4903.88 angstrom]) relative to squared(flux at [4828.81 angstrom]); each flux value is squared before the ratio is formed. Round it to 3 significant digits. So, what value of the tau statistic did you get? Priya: 1.15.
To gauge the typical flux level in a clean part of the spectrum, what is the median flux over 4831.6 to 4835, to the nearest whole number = 114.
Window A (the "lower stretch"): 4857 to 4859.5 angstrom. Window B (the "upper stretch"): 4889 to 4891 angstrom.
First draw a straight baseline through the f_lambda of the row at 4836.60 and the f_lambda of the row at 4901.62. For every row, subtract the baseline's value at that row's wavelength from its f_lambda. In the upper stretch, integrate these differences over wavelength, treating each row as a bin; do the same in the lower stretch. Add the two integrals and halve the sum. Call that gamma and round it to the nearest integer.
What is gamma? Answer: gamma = -34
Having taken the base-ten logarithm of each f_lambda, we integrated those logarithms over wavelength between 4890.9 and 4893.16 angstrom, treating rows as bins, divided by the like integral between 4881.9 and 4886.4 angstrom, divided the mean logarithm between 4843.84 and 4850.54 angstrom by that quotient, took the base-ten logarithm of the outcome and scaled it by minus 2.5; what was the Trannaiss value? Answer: -1.5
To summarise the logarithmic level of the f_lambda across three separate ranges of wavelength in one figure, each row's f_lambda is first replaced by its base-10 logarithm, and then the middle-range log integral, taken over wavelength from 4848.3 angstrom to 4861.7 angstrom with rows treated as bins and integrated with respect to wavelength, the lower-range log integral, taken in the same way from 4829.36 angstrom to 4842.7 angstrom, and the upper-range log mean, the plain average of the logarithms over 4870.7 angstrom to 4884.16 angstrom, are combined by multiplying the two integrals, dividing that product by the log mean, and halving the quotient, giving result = 180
